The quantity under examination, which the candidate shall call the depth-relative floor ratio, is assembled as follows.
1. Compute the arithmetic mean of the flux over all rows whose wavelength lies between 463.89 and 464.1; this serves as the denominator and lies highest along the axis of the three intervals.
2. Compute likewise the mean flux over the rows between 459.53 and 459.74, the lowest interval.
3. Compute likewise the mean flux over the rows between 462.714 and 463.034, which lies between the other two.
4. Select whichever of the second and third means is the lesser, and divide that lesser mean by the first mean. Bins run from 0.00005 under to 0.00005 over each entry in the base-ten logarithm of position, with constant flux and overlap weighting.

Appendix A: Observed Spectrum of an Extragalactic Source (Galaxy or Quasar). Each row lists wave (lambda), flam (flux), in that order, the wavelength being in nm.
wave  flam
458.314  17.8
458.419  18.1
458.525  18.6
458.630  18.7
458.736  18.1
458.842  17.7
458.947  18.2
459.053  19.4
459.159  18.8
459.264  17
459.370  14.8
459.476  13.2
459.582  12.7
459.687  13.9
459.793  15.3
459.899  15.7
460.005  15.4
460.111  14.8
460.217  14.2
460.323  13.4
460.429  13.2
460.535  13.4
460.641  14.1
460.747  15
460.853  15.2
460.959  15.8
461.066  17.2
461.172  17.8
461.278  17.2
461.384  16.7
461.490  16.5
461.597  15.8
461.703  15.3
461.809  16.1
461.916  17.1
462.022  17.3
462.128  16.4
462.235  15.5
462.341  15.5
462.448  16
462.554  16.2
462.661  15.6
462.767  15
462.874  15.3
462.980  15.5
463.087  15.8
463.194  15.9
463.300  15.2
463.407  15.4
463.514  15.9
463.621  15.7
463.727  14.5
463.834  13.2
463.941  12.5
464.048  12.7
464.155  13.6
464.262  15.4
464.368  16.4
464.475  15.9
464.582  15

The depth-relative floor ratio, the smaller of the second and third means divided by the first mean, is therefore 1.06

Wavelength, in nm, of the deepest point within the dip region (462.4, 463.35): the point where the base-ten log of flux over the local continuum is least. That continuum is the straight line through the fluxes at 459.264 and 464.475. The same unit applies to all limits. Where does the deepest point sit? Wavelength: 462.767 nm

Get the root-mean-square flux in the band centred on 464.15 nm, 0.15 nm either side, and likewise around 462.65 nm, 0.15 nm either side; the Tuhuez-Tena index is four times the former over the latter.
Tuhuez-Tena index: 3.6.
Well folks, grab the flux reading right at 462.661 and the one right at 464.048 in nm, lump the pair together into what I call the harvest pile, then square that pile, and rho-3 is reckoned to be 801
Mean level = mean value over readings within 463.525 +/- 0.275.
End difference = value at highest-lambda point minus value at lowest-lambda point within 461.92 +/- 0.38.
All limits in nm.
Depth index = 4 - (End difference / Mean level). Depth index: 4.02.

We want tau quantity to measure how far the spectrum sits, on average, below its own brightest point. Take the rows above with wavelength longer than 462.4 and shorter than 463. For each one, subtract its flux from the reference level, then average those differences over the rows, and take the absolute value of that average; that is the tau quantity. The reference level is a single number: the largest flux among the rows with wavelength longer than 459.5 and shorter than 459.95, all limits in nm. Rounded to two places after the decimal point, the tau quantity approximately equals 0.10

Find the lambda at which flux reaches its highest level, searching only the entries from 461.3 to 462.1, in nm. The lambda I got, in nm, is 462.022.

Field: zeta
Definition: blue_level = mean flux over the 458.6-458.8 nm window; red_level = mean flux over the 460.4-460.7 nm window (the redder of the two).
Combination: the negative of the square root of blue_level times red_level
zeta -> -15.8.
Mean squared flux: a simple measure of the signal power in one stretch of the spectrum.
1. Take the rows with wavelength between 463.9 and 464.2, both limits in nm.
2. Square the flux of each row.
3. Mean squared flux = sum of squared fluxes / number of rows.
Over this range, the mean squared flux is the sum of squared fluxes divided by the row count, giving 167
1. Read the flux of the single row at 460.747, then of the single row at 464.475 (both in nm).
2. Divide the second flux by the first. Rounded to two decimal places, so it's 1.06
